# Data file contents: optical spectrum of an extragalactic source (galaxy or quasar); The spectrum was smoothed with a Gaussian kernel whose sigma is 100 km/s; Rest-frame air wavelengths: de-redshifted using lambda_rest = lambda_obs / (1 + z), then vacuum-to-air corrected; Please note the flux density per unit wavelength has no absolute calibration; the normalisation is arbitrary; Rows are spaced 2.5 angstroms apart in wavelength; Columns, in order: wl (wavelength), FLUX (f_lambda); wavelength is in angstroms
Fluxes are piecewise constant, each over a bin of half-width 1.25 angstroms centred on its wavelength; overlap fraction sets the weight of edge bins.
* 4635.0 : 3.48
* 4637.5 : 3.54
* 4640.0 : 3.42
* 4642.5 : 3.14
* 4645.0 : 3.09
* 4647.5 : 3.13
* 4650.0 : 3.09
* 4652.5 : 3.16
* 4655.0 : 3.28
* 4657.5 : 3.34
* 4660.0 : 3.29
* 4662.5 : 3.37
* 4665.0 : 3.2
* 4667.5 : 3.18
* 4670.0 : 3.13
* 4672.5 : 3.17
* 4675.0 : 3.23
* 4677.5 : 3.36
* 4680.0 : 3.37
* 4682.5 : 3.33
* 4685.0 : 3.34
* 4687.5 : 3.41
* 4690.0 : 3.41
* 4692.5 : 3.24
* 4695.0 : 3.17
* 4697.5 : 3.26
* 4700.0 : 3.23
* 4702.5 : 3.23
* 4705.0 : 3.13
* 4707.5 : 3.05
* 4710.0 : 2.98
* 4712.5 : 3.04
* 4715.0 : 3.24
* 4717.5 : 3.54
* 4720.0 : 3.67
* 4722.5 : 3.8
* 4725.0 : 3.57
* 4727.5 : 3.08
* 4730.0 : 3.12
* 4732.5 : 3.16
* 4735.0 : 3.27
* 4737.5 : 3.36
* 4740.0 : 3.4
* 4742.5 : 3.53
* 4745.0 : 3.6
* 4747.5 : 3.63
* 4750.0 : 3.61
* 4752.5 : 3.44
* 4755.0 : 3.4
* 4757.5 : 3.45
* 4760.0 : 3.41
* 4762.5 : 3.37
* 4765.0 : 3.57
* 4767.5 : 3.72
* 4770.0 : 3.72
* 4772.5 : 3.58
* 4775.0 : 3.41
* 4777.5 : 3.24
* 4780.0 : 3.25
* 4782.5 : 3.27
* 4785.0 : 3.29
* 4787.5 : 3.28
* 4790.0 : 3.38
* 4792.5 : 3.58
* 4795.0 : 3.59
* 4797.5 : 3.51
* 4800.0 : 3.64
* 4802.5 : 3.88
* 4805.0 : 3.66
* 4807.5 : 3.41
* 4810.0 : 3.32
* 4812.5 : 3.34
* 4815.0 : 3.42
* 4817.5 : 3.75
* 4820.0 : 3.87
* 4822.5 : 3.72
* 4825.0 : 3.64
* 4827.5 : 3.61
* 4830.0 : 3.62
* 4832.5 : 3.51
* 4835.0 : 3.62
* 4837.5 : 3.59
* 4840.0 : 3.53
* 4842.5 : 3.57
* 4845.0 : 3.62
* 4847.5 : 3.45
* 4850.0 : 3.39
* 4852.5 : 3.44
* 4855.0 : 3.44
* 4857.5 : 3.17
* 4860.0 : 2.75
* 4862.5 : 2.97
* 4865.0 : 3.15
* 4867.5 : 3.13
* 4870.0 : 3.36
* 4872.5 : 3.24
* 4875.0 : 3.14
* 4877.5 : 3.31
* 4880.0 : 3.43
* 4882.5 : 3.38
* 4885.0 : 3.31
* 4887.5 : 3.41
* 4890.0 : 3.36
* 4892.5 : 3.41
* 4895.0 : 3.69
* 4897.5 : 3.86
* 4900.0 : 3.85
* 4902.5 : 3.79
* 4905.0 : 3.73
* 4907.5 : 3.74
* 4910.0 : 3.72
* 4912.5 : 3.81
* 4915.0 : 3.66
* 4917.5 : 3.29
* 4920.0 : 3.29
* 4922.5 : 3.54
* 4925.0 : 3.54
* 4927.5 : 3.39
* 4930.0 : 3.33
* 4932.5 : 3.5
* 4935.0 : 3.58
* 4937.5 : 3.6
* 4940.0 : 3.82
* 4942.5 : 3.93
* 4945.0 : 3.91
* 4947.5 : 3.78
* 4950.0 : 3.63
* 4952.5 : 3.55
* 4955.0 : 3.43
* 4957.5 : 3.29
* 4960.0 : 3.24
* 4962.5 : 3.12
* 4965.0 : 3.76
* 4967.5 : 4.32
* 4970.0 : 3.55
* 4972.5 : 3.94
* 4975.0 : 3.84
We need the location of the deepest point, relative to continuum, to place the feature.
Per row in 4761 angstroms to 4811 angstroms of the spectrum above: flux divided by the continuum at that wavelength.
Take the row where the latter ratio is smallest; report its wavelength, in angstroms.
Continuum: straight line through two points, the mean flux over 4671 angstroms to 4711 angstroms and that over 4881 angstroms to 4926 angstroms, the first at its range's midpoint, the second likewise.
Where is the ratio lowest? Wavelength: 4777.5 angstroms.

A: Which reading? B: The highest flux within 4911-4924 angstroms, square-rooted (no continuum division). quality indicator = 1.95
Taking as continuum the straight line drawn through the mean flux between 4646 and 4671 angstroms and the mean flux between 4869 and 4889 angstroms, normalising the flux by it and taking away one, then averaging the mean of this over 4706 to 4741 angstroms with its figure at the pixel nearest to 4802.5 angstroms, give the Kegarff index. 0.10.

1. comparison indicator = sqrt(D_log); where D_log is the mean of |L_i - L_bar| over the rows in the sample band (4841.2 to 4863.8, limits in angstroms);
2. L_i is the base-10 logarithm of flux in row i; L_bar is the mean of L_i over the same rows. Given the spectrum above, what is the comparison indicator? 0.18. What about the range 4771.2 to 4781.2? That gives 0.13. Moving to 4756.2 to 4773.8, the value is 0.12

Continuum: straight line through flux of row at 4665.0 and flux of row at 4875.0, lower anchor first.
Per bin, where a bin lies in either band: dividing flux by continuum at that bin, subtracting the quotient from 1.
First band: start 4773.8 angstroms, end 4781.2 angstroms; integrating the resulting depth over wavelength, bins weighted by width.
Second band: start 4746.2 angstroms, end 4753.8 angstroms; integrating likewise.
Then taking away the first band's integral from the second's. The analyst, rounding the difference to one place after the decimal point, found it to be -0.6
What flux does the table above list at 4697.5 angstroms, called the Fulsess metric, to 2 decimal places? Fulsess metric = 3.26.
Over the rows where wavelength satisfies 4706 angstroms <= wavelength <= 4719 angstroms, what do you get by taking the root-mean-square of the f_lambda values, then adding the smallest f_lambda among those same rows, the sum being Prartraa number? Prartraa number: 6.16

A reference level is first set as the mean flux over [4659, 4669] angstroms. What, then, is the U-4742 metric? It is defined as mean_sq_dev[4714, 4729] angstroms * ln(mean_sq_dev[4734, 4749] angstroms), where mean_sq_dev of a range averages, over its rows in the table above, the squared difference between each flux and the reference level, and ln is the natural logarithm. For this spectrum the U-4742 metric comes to -0.31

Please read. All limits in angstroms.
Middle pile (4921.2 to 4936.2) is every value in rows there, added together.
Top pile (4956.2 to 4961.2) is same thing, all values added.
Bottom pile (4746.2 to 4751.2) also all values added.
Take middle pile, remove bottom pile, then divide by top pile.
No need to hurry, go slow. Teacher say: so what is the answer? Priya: 2.1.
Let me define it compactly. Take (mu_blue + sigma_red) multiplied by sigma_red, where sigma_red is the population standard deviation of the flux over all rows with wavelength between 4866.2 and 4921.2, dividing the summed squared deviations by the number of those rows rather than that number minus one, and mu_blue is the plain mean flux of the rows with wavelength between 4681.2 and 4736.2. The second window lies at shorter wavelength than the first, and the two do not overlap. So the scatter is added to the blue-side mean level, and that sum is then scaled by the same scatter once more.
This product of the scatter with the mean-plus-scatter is 0.83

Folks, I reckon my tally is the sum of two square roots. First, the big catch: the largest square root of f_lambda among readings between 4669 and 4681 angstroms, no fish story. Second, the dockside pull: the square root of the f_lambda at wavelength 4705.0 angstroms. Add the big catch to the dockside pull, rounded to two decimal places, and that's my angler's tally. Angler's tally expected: 3.60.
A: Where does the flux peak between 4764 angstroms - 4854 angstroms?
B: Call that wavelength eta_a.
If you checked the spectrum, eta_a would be 4802.5 angstroms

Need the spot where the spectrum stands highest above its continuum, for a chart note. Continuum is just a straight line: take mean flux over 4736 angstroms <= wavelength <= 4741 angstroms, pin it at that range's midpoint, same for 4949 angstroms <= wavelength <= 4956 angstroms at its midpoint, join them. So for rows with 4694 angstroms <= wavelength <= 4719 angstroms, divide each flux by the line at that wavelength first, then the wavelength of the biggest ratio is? 4717.5 angstroms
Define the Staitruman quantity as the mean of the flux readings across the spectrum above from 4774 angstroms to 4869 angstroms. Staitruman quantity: 3.45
